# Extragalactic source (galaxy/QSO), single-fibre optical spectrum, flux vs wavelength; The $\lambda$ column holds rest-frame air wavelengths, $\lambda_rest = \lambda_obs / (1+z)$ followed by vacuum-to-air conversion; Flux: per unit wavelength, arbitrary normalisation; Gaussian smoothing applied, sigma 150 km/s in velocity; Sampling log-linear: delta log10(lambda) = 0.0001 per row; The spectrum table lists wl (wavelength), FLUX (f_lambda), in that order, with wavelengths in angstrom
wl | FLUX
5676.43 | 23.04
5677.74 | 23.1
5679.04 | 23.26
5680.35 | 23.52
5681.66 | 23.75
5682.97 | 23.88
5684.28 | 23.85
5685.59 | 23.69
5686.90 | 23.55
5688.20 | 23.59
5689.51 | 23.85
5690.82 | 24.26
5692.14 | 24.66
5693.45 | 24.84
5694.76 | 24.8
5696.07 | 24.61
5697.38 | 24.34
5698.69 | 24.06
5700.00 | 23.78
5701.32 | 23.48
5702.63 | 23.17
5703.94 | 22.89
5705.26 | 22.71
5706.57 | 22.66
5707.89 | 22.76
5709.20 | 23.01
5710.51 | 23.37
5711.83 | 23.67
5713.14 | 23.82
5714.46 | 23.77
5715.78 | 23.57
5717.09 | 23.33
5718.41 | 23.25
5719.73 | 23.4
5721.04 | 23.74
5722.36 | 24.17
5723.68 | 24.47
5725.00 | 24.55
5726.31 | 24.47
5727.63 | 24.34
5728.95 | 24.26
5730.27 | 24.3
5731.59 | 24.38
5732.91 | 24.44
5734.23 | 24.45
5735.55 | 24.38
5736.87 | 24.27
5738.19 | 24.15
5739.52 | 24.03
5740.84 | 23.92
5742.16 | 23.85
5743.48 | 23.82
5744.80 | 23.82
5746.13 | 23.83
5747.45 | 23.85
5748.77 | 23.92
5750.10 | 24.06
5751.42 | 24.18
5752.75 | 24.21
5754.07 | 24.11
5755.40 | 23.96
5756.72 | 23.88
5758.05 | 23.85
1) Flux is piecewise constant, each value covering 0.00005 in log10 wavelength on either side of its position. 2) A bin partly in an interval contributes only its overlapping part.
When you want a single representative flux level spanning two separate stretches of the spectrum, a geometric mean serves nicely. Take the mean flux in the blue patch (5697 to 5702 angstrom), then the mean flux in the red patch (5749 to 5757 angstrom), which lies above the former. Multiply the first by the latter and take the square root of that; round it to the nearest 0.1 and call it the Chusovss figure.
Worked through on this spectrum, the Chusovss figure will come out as 24.0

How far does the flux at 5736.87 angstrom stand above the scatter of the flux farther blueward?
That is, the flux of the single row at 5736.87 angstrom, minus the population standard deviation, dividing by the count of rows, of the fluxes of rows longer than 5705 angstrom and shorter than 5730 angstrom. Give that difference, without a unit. 23.7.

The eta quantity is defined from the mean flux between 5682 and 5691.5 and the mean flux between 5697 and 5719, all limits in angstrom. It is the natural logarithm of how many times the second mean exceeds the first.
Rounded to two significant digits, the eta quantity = -0.018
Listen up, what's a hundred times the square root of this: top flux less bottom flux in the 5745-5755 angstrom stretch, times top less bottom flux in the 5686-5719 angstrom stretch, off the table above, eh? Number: 91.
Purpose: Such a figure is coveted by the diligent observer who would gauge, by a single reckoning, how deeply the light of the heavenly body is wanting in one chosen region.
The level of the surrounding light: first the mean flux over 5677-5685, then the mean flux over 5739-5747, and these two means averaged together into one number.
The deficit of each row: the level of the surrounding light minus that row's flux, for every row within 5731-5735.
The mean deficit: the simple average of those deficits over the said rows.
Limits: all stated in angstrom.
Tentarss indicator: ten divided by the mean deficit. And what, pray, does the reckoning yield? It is -14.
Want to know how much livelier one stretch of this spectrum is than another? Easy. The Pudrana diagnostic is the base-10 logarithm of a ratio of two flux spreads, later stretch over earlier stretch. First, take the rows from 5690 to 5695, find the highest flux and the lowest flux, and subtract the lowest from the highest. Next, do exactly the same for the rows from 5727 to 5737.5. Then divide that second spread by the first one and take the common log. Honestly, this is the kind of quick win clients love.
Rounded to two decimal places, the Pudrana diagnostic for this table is -0.48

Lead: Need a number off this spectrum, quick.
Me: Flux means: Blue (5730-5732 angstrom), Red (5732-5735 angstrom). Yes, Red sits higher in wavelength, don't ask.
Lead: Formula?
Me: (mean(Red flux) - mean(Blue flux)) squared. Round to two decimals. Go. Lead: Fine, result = 0.01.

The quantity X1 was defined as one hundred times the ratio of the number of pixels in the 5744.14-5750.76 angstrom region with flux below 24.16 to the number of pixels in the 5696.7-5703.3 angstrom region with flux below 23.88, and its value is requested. 167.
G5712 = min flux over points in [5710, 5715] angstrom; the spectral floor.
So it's 23.37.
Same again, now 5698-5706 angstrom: 22.71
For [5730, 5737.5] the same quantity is 24.27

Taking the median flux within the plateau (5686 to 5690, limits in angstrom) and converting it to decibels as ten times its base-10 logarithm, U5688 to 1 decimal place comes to 13.7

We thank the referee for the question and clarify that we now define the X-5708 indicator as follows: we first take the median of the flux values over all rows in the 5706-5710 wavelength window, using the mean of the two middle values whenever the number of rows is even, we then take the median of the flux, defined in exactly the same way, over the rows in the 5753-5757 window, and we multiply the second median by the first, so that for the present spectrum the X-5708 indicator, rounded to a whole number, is 545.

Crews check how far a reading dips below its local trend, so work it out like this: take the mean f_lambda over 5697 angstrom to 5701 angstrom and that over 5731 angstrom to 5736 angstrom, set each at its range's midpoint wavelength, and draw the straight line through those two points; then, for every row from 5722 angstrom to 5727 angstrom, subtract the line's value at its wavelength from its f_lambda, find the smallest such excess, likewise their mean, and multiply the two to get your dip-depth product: -0.01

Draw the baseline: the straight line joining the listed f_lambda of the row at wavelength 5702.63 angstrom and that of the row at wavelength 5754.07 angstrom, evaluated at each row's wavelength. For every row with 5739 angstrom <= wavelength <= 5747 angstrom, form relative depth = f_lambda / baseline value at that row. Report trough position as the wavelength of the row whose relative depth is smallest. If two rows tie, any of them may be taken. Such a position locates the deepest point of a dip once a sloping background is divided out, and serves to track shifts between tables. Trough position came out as 5746.13 angstrom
